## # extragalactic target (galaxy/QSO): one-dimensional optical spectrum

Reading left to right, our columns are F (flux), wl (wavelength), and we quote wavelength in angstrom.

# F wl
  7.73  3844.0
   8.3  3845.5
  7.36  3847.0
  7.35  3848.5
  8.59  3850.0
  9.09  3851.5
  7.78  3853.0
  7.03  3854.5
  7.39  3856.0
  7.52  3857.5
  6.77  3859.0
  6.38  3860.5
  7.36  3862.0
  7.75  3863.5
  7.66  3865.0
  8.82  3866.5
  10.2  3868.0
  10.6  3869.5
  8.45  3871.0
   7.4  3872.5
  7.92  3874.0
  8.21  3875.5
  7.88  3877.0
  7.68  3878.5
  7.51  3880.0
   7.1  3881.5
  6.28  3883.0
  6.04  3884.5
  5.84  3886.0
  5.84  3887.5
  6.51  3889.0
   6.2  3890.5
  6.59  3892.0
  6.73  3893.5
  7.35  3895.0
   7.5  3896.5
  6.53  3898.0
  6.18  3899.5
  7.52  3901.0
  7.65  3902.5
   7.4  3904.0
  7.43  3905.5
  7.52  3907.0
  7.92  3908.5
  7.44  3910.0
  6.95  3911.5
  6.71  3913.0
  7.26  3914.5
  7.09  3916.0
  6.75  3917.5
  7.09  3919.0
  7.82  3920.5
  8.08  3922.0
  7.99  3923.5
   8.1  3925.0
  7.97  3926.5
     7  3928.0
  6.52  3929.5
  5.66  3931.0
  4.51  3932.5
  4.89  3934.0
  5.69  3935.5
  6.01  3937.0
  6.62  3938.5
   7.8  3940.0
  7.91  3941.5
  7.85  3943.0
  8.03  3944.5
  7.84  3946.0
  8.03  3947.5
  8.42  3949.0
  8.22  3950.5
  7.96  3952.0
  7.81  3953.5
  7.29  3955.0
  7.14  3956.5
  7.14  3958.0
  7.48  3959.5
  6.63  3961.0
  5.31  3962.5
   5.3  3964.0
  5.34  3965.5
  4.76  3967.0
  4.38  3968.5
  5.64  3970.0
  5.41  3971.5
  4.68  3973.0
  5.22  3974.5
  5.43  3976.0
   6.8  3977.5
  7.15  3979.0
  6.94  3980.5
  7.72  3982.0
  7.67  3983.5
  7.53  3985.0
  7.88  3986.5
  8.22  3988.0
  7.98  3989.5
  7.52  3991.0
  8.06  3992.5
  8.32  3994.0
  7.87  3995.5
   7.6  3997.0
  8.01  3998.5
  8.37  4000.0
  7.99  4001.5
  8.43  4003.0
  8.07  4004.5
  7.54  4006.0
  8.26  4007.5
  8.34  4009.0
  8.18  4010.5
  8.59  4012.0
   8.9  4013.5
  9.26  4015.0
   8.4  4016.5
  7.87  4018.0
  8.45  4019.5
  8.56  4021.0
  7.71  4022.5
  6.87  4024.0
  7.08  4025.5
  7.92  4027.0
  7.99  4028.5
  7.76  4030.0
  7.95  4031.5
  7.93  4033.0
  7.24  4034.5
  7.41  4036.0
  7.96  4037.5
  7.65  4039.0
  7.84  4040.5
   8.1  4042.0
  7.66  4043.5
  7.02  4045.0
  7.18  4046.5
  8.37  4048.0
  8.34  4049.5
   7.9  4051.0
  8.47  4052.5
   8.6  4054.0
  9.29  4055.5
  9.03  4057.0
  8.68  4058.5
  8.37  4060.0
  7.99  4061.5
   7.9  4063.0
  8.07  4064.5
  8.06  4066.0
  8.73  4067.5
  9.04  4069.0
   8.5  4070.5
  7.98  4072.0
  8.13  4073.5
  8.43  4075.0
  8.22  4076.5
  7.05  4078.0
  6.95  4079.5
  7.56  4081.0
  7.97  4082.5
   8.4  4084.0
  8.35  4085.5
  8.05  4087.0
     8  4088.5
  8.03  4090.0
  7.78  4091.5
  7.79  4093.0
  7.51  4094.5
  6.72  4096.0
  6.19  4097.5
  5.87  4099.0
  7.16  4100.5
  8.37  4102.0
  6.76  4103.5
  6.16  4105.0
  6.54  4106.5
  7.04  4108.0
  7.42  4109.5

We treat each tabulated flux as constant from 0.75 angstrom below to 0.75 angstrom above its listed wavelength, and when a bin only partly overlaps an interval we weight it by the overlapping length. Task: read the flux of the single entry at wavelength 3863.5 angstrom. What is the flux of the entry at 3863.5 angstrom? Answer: 7.75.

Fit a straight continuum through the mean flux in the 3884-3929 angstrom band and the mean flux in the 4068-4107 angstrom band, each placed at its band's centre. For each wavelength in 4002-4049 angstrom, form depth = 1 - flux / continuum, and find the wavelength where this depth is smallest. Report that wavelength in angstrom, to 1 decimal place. 4015.0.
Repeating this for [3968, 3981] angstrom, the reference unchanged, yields 3979.0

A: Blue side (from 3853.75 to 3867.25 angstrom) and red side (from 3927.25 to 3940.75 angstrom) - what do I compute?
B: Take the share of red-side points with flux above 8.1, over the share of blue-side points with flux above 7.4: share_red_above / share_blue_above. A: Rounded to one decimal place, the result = 0.0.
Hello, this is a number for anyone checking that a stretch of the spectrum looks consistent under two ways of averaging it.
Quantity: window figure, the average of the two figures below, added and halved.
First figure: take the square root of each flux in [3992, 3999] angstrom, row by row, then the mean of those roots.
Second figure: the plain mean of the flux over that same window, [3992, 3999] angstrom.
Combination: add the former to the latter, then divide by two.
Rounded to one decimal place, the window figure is 5.4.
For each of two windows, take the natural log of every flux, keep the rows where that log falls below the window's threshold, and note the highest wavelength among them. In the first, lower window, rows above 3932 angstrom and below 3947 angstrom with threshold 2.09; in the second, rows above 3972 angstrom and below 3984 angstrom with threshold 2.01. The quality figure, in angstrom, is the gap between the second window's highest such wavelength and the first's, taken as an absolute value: 34.5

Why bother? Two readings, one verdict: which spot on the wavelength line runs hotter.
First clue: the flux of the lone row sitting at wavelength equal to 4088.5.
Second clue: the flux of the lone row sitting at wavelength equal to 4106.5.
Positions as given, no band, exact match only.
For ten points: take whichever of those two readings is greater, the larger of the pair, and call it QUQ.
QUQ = 8.00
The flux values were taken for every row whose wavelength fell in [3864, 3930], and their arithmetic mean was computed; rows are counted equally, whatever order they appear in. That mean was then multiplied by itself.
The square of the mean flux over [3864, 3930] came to 55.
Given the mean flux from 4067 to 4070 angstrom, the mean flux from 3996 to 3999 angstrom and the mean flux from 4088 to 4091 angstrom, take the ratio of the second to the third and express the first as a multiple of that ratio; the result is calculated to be 9.1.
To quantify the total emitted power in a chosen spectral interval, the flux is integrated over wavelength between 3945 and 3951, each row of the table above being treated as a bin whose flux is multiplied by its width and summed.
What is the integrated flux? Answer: 49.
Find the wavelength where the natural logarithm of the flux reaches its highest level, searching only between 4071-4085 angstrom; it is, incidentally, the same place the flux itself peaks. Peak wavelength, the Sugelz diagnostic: 4075.0 angstrom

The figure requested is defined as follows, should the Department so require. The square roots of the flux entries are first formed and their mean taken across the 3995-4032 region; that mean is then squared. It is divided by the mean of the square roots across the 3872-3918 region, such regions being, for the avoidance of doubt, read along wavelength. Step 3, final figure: 3.04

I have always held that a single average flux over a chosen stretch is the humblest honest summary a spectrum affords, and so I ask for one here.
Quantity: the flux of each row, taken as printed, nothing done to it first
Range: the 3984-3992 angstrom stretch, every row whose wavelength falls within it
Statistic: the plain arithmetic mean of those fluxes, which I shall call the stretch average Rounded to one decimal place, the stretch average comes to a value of 7.8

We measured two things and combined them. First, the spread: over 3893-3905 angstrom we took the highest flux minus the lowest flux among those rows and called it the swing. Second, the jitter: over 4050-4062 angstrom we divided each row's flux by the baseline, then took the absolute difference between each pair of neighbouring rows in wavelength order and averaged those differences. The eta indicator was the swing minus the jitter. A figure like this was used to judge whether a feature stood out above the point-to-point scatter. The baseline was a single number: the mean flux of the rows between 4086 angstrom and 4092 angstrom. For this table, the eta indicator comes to 1.4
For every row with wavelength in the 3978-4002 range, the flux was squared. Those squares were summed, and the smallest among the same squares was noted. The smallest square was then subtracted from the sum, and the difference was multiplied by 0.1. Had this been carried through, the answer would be 93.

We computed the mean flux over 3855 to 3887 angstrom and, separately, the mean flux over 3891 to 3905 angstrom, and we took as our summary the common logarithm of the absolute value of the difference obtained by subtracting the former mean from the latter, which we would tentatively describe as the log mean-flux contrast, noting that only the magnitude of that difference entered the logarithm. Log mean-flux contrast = -0.2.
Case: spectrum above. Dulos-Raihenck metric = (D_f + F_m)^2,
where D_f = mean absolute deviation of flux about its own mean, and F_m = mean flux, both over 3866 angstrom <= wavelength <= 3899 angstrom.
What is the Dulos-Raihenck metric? 70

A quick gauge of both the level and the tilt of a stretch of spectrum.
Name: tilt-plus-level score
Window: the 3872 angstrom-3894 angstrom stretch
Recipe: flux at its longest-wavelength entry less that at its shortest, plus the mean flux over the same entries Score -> 6.2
